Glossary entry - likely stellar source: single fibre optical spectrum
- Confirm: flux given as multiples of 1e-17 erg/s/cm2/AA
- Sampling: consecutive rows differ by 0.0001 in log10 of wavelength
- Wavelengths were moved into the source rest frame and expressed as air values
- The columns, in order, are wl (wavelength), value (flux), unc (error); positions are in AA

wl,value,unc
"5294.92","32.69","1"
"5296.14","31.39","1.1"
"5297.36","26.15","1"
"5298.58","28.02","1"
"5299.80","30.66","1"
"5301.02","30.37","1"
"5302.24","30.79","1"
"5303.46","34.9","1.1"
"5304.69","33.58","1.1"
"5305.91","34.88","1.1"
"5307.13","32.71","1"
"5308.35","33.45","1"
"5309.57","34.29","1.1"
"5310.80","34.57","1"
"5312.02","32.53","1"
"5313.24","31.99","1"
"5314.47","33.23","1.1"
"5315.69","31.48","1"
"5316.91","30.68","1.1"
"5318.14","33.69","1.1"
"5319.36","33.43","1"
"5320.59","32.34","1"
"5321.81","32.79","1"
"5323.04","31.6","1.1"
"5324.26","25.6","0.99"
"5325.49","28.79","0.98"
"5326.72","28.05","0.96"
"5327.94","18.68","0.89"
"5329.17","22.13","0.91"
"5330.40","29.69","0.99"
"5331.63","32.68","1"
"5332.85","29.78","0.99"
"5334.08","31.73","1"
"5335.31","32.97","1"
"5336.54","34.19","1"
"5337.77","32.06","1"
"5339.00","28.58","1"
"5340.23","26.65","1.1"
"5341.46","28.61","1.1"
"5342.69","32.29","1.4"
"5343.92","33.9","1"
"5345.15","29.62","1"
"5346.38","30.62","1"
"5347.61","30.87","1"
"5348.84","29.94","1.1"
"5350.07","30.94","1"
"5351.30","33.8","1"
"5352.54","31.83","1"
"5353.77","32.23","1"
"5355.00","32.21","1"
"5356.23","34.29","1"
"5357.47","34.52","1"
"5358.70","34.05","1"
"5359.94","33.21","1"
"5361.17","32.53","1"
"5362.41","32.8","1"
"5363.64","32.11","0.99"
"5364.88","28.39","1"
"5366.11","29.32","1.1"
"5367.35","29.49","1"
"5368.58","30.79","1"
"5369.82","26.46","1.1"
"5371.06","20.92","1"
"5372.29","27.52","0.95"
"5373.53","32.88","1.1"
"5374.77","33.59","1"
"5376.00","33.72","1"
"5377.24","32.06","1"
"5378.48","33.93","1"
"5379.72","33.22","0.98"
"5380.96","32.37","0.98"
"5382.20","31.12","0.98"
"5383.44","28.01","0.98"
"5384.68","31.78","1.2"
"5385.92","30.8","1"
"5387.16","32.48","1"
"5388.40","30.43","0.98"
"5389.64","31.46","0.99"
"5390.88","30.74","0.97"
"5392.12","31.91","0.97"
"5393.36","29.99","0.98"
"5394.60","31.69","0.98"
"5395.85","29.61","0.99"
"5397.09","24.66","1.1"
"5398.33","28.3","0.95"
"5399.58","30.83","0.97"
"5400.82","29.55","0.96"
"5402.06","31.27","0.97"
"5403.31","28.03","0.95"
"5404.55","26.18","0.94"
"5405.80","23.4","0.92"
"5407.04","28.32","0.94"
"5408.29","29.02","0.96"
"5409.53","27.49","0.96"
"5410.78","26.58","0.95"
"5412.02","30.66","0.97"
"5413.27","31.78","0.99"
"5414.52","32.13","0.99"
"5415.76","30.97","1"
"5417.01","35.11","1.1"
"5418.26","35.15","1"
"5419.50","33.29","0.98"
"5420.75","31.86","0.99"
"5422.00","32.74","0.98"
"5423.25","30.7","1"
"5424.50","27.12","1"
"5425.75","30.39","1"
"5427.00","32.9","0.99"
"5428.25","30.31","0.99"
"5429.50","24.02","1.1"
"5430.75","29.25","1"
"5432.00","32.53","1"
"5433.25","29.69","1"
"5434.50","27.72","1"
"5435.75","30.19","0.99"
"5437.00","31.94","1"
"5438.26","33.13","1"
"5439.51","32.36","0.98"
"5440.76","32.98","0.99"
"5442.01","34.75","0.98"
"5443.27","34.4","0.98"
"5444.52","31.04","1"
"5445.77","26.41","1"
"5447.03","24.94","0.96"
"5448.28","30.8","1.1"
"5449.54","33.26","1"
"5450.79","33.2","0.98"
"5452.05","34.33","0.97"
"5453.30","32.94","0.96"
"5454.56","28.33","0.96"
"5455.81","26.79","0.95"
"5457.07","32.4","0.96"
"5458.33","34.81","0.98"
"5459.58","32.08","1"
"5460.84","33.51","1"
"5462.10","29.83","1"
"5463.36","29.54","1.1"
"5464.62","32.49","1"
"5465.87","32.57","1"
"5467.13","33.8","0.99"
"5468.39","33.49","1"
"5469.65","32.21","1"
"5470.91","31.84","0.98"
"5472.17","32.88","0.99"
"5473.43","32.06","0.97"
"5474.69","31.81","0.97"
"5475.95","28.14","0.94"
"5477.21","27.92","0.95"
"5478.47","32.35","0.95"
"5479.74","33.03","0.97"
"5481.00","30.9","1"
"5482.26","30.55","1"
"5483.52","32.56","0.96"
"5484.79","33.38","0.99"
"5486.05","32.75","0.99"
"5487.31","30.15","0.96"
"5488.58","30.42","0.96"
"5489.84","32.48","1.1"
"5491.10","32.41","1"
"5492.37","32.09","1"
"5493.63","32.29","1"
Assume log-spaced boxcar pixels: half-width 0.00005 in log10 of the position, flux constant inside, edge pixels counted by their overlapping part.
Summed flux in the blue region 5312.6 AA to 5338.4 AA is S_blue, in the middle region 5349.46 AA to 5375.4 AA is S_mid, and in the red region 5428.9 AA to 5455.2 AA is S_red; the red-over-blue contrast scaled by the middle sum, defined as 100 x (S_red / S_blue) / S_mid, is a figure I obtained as 0.155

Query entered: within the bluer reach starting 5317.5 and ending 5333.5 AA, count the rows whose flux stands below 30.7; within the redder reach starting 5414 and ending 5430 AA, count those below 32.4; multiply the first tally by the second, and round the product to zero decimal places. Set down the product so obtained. 56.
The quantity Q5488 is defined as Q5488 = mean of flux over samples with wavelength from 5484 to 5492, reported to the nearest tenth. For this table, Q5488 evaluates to 31.9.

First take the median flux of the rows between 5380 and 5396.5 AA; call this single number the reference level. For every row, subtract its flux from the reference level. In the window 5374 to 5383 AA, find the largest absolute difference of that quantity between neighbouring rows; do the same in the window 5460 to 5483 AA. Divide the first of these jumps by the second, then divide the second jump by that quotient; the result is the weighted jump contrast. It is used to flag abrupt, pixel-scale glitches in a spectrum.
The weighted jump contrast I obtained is 10.5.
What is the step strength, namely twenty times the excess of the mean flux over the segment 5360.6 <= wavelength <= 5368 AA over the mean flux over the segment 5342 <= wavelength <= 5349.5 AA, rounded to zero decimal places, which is -9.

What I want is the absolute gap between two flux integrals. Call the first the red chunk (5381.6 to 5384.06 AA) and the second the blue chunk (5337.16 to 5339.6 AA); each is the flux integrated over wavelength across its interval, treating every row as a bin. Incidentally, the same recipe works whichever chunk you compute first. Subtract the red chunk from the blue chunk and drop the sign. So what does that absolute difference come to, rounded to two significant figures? 1.3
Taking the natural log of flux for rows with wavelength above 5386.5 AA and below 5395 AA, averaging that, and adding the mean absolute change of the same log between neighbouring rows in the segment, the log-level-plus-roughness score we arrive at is 3.49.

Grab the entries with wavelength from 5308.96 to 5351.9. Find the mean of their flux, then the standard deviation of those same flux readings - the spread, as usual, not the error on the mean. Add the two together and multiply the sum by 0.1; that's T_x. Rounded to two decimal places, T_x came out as 3.41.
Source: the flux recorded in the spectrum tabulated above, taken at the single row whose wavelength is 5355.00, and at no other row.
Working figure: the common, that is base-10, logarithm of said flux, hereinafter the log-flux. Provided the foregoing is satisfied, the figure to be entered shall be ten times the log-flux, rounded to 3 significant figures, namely 15.1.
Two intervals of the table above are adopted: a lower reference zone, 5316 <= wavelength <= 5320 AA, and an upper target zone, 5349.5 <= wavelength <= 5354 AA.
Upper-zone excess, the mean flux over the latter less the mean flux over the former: 0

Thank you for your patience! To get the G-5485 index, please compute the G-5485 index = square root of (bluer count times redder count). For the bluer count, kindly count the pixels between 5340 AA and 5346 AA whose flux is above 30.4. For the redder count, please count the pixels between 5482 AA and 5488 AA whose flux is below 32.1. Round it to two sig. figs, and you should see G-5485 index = 2.0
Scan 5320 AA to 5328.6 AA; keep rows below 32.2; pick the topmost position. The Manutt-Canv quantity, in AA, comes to 5327.94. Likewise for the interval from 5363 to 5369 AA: 5368.58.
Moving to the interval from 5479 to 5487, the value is 5482.26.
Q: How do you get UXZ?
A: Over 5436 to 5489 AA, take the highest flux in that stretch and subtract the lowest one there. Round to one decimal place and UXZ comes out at 9.9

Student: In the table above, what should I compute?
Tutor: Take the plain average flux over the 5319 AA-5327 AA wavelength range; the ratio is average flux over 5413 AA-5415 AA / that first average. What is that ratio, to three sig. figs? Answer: 1.05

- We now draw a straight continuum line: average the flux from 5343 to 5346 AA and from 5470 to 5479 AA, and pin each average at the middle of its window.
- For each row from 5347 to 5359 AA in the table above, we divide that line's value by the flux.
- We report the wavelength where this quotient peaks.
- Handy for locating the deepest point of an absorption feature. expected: 5348.84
